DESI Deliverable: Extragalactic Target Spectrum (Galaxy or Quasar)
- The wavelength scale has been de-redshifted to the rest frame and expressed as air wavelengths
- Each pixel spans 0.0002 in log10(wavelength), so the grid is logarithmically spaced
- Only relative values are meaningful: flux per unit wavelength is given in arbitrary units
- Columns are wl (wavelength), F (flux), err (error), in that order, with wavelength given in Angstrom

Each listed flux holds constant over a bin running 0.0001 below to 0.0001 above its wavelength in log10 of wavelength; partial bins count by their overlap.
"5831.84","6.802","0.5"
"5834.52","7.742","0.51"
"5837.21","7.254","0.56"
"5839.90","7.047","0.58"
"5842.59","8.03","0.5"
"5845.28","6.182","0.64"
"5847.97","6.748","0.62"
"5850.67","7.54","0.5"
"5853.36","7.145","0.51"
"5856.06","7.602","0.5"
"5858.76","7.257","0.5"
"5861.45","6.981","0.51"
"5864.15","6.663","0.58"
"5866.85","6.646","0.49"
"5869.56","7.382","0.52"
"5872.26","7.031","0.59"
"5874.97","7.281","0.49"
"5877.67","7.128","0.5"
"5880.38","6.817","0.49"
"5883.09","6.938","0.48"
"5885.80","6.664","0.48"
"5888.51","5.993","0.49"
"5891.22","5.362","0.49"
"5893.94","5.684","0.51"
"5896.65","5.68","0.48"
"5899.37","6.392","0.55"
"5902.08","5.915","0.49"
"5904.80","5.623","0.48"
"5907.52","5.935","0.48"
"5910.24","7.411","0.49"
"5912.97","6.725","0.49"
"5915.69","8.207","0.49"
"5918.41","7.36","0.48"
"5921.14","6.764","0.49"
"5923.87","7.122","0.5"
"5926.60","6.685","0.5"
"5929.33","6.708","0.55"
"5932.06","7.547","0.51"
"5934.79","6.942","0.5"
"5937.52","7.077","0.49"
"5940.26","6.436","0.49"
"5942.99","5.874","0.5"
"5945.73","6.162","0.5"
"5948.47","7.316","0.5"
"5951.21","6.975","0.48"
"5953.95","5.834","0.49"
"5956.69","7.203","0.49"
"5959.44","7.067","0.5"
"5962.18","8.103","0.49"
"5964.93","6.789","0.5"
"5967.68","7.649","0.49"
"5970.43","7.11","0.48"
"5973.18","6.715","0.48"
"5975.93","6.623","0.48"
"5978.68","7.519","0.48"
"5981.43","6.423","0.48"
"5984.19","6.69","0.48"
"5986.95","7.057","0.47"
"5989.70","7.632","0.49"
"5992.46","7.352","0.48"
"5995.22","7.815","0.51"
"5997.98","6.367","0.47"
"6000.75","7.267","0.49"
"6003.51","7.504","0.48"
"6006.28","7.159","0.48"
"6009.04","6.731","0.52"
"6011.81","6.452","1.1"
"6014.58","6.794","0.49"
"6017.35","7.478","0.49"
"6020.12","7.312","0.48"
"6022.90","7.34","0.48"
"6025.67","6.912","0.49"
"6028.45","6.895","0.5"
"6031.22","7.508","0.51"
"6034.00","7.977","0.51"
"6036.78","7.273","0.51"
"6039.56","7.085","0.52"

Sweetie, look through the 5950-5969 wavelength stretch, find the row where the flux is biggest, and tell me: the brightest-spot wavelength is 5962.18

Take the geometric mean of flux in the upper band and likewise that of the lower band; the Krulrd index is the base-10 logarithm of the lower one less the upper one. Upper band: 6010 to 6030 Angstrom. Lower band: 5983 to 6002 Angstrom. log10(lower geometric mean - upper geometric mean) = -0.9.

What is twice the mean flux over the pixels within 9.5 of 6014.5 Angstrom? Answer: 14.1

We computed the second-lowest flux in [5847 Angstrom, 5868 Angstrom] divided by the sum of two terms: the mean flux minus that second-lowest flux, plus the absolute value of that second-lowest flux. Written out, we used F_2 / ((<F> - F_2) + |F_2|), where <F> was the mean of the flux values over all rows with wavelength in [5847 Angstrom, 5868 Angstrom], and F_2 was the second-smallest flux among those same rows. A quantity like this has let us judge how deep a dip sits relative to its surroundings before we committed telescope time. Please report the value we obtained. 0.94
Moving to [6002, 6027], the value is 0.95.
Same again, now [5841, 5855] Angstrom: 0.95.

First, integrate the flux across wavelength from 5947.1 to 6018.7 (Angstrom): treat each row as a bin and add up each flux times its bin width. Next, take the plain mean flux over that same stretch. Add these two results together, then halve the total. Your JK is 256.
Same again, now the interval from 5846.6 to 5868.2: 80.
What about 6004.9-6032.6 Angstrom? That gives 101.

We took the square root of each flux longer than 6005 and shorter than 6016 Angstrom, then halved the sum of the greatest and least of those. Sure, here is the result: 2.61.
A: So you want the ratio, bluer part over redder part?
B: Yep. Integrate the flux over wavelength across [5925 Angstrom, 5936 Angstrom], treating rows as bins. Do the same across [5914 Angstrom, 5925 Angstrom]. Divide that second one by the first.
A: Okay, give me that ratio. 1.05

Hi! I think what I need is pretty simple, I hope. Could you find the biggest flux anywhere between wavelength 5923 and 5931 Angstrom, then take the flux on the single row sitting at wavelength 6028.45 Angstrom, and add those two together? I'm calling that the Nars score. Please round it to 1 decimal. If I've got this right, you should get 14.0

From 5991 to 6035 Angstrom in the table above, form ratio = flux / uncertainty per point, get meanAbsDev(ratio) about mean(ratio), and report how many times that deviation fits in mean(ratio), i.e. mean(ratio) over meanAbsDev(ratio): 11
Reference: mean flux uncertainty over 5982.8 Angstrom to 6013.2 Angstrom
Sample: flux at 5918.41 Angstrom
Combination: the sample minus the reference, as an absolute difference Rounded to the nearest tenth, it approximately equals 6.8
